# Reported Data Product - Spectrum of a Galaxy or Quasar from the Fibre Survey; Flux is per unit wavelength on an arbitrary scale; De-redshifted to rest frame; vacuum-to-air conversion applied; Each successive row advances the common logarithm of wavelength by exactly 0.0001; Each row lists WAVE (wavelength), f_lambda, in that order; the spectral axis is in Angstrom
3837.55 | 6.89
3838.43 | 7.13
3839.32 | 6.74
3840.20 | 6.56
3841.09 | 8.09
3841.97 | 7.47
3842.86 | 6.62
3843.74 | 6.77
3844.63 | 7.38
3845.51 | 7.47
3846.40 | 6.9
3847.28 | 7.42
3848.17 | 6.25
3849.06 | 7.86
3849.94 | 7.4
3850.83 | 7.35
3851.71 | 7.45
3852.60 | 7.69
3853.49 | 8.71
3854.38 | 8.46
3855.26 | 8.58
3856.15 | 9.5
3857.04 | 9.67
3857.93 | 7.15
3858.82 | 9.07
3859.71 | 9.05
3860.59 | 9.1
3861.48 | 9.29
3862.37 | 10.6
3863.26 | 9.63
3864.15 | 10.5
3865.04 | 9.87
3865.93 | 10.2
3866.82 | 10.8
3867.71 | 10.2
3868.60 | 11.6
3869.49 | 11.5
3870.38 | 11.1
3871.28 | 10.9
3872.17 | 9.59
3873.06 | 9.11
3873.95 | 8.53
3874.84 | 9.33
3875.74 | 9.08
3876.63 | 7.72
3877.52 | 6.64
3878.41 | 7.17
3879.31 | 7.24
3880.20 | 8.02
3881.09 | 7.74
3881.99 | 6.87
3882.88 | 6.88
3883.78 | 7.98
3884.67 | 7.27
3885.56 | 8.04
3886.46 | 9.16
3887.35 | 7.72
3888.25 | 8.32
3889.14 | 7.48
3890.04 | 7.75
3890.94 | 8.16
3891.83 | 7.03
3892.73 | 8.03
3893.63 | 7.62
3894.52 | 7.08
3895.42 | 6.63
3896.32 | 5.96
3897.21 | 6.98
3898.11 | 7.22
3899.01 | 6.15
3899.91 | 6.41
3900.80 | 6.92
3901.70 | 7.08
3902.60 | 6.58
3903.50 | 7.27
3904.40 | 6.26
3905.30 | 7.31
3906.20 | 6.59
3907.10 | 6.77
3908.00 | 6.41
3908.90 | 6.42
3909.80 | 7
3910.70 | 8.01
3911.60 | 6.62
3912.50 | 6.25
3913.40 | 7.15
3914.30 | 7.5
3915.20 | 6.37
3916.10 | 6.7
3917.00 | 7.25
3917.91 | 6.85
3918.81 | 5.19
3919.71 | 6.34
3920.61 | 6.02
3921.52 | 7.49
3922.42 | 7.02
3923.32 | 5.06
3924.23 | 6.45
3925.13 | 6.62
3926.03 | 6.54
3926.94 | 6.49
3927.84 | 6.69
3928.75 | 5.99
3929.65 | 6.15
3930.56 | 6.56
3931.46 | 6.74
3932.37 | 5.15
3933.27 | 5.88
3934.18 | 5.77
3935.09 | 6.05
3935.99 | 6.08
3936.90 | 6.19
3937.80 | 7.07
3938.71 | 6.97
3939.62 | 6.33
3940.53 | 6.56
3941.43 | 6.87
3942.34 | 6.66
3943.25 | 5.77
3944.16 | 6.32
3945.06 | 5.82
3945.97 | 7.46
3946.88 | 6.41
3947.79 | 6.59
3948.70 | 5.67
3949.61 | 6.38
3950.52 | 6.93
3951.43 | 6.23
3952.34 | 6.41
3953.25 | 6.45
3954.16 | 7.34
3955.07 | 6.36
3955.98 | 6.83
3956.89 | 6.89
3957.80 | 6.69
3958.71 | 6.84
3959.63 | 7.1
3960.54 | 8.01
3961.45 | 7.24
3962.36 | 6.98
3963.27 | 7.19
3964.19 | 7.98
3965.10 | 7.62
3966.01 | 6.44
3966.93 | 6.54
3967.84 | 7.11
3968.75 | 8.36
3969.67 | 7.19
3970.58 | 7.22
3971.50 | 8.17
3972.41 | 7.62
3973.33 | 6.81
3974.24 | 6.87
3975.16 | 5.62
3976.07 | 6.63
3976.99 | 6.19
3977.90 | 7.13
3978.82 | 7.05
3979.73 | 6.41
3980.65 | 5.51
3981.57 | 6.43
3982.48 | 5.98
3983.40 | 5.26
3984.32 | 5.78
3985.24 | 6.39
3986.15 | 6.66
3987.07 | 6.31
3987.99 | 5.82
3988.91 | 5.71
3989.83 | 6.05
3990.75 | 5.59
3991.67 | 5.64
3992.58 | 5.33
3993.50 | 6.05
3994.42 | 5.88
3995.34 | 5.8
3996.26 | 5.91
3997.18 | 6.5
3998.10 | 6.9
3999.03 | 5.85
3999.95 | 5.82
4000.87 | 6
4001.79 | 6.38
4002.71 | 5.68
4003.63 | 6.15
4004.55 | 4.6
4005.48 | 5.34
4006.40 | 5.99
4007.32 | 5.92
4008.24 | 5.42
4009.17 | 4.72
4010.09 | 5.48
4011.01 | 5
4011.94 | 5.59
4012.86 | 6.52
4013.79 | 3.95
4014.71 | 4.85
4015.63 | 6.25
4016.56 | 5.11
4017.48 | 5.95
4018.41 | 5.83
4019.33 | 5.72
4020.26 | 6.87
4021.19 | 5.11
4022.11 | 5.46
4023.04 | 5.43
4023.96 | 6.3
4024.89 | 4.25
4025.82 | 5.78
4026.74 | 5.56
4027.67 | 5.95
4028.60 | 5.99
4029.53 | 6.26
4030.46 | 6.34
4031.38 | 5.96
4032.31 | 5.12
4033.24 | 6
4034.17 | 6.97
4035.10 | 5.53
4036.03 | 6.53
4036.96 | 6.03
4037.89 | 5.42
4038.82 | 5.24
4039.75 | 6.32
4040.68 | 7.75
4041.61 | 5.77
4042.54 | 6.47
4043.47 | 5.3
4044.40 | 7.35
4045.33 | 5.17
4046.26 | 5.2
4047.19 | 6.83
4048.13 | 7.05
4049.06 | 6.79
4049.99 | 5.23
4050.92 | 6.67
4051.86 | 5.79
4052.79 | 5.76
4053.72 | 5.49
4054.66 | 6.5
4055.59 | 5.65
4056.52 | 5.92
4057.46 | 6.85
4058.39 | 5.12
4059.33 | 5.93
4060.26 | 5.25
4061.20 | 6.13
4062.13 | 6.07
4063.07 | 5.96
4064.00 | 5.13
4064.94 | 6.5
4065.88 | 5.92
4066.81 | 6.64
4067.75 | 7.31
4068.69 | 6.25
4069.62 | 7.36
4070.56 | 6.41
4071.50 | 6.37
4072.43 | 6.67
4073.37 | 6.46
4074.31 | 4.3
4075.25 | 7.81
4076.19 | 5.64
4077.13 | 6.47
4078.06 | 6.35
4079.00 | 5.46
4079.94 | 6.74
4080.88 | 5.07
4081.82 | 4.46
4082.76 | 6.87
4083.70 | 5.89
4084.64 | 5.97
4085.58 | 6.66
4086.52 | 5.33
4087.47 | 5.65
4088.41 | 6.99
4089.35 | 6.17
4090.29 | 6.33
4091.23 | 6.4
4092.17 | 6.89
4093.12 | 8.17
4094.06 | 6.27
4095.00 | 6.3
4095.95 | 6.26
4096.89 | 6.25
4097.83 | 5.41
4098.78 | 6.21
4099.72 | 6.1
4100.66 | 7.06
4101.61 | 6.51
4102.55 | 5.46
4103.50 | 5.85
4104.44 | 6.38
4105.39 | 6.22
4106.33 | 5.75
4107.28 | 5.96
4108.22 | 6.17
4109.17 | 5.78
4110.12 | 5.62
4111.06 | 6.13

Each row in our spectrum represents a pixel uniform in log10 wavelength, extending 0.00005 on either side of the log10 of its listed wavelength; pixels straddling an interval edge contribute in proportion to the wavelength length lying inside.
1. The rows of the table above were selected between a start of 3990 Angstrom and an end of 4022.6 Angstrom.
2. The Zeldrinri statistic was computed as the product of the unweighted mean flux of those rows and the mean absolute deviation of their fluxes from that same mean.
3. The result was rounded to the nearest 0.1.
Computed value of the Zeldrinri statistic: 2.7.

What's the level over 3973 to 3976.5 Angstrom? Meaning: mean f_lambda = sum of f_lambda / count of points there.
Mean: 6.48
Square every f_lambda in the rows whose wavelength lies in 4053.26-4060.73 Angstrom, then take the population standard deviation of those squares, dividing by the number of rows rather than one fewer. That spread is 6.7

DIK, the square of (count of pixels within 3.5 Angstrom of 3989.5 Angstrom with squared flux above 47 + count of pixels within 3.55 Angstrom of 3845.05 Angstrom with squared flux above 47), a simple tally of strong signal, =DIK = 25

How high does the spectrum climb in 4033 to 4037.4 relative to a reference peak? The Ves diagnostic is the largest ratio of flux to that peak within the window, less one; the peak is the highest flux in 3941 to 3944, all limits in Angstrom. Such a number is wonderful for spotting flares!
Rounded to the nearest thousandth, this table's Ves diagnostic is 0.015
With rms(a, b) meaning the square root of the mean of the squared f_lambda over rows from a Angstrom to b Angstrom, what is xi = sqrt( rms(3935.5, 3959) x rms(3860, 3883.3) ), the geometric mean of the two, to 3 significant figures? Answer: 7.82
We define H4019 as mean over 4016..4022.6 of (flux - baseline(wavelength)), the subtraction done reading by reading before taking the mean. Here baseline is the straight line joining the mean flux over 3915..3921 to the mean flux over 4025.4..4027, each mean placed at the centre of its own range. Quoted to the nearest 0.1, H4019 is 0.0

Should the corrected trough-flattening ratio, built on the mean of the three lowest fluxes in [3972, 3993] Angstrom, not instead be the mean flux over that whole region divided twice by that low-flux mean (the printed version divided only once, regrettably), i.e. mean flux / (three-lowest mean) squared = 0.216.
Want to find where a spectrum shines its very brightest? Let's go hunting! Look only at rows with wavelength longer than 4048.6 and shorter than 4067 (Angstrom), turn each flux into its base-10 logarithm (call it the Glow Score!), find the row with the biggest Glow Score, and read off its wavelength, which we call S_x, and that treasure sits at 4057.46 Angstrom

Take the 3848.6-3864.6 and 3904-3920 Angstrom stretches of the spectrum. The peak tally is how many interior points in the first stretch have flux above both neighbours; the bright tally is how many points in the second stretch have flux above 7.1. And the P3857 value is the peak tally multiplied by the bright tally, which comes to 20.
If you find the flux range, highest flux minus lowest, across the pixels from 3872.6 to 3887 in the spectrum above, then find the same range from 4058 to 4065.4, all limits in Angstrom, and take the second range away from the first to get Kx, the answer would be 1.3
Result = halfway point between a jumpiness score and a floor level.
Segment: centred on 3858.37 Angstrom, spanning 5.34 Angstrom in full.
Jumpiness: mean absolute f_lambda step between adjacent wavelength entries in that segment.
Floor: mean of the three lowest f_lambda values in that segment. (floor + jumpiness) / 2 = 4.68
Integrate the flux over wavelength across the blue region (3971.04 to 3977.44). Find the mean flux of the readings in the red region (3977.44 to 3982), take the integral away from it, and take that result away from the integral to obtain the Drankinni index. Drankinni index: 81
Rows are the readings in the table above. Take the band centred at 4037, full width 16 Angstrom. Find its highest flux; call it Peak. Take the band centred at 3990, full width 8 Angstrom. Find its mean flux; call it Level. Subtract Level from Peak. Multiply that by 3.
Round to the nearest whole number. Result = 6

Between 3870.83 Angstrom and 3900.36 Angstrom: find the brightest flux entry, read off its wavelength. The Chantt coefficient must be 3871.28 Angstrom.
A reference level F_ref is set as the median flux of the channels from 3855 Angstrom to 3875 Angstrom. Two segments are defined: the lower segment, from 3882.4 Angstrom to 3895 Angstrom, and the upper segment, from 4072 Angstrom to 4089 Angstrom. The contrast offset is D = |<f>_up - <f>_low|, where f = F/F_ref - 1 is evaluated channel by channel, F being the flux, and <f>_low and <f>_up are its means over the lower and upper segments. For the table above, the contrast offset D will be 0.18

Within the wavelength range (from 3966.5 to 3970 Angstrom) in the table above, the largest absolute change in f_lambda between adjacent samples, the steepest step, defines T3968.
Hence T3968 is 1.25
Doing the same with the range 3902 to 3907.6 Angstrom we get 1.05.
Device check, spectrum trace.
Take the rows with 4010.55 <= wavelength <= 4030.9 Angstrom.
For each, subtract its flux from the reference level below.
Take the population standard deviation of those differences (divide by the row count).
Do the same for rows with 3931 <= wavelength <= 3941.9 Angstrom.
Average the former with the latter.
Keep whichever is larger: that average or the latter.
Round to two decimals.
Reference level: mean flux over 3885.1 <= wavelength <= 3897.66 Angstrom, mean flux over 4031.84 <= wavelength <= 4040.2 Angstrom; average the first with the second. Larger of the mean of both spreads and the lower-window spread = 0.62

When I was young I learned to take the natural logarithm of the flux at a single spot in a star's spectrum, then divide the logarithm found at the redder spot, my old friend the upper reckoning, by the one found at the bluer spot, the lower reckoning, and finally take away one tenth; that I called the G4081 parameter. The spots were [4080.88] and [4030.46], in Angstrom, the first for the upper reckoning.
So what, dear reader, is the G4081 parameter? 0.78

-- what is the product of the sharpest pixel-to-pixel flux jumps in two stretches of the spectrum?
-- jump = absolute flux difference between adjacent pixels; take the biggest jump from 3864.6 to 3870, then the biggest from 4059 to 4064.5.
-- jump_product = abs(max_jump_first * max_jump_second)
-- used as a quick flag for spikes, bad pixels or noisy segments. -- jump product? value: 1.23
